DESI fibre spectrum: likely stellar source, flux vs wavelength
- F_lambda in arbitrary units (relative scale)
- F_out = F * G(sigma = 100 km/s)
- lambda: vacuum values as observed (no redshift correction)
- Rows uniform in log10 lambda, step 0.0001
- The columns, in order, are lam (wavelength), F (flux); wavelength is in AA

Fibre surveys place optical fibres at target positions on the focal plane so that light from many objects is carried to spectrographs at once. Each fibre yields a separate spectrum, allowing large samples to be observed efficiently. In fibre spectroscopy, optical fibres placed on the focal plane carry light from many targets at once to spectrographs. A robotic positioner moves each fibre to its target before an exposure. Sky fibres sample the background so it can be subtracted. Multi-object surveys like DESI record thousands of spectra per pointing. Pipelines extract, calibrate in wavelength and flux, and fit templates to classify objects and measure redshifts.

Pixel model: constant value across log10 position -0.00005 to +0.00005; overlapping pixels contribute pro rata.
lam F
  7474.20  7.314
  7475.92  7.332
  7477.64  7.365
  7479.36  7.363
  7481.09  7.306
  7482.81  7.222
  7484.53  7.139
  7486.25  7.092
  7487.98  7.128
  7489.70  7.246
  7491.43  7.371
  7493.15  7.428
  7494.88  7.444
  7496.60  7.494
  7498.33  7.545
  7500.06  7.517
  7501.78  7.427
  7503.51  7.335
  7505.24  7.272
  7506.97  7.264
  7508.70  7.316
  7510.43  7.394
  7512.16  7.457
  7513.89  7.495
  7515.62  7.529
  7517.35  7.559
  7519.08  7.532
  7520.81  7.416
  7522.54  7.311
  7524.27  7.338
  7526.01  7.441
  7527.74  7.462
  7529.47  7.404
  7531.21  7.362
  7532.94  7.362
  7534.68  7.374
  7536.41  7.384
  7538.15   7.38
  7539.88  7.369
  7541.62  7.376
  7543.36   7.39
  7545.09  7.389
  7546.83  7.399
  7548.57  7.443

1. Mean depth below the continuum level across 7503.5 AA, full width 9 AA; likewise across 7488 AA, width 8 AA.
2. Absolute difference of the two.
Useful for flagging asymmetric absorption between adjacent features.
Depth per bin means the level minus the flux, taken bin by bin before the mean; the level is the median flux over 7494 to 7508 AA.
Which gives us 0.17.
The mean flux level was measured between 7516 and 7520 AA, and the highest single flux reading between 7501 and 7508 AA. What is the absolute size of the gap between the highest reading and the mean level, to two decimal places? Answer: 0.12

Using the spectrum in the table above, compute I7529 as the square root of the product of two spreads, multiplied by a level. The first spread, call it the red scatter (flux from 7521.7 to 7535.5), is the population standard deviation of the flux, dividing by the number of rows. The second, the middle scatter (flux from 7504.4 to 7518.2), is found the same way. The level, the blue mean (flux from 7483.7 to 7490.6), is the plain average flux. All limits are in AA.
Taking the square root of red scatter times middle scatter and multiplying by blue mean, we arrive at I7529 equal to 0.5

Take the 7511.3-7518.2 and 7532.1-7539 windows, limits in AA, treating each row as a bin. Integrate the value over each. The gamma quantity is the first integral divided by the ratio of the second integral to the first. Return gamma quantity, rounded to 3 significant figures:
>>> 52.8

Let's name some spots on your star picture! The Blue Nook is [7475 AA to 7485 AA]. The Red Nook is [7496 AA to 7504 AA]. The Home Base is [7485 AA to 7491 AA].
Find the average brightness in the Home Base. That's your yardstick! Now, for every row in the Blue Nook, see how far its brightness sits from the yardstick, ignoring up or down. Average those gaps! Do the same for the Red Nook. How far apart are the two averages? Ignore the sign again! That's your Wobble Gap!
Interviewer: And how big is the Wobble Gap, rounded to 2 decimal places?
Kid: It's 0.17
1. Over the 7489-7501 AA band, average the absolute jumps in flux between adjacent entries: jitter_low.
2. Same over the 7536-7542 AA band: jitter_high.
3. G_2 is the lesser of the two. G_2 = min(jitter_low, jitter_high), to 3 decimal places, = 0.007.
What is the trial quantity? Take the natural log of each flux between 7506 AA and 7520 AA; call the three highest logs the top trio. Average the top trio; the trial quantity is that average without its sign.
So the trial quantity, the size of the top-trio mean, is 2.02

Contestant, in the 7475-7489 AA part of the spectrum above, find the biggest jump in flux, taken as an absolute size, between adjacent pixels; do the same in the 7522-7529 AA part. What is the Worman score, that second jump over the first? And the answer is 1.2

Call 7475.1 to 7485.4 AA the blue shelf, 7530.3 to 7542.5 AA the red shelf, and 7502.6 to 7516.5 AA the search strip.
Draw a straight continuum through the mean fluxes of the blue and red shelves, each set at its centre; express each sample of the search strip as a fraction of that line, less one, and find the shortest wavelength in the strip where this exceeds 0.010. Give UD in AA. 7512.16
